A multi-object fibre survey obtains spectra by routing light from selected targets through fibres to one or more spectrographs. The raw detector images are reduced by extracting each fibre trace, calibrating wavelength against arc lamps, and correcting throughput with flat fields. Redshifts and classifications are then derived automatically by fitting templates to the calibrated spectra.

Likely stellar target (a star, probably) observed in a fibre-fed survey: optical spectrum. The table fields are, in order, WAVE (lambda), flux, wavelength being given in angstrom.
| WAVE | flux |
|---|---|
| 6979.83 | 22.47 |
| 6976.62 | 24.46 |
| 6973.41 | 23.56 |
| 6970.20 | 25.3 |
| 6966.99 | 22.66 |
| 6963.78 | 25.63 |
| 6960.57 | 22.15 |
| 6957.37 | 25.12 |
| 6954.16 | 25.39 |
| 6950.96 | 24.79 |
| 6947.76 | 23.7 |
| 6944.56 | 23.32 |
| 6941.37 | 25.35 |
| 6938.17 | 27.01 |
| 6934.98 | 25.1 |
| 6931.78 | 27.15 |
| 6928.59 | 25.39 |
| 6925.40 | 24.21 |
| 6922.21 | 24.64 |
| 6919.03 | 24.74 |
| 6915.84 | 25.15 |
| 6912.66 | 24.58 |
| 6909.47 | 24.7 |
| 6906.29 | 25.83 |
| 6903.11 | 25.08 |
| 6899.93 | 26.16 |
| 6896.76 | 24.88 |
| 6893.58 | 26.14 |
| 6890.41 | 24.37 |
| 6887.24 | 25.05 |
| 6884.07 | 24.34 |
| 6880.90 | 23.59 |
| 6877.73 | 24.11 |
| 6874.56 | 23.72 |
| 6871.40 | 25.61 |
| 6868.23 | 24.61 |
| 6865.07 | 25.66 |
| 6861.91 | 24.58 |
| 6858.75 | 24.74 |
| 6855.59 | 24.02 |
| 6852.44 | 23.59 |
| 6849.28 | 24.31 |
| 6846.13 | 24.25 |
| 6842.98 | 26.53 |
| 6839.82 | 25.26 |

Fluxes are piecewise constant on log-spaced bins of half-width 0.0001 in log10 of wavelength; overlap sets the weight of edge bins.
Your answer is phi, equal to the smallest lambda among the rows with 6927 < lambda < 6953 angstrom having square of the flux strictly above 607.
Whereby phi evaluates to 6928.59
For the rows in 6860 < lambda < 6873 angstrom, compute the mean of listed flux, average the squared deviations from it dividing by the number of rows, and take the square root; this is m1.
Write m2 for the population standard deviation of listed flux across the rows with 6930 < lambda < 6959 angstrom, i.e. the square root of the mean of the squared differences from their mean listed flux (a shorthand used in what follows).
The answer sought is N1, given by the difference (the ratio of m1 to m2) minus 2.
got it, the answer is -1.6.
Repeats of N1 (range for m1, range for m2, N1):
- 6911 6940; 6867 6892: -0.4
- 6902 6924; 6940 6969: -1.7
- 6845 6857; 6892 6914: -1.6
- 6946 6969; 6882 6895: -0.2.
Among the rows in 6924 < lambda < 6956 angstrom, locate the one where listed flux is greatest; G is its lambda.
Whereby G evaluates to 6931.78 angstrom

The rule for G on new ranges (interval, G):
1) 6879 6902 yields 6899.93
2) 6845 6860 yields 6858.75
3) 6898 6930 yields 6899.93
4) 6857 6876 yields 6865.07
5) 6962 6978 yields 6963.78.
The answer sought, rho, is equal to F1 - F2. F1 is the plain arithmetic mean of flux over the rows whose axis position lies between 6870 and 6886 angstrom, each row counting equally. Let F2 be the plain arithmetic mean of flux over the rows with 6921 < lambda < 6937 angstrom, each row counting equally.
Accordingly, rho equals -1.0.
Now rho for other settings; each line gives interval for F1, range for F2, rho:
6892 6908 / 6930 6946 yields 0.0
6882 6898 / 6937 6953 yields 0.1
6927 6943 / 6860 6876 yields 1.2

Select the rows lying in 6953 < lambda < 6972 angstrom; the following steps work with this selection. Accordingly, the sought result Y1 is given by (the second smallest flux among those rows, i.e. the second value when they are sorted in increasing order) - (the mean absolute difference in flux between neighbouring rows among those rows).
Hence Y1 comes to 20.2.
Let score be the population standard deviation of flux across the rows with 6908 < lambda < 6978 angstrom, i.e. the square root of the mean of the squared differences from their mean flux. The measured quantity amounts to 1.16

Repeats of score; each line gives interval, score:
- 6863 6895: 0.82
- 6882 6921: 0.61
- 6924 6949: 1.32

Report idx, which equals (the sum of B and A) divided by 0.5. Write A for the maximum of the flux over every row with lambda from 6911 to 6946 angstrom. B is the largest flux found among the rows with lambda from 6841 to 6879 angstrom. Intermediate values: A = 27.15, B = 26.53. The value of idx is 107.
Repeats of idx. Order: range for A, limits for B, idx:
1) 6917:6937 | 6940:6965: 106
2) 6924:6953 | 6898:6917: 107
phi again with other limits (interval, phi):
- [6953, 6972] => 6954.16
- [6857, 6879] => 6858.75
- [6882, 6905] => 6887.24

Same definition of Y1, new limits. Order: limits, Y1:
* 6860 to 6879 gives 23.0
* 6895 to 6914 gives 23.8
